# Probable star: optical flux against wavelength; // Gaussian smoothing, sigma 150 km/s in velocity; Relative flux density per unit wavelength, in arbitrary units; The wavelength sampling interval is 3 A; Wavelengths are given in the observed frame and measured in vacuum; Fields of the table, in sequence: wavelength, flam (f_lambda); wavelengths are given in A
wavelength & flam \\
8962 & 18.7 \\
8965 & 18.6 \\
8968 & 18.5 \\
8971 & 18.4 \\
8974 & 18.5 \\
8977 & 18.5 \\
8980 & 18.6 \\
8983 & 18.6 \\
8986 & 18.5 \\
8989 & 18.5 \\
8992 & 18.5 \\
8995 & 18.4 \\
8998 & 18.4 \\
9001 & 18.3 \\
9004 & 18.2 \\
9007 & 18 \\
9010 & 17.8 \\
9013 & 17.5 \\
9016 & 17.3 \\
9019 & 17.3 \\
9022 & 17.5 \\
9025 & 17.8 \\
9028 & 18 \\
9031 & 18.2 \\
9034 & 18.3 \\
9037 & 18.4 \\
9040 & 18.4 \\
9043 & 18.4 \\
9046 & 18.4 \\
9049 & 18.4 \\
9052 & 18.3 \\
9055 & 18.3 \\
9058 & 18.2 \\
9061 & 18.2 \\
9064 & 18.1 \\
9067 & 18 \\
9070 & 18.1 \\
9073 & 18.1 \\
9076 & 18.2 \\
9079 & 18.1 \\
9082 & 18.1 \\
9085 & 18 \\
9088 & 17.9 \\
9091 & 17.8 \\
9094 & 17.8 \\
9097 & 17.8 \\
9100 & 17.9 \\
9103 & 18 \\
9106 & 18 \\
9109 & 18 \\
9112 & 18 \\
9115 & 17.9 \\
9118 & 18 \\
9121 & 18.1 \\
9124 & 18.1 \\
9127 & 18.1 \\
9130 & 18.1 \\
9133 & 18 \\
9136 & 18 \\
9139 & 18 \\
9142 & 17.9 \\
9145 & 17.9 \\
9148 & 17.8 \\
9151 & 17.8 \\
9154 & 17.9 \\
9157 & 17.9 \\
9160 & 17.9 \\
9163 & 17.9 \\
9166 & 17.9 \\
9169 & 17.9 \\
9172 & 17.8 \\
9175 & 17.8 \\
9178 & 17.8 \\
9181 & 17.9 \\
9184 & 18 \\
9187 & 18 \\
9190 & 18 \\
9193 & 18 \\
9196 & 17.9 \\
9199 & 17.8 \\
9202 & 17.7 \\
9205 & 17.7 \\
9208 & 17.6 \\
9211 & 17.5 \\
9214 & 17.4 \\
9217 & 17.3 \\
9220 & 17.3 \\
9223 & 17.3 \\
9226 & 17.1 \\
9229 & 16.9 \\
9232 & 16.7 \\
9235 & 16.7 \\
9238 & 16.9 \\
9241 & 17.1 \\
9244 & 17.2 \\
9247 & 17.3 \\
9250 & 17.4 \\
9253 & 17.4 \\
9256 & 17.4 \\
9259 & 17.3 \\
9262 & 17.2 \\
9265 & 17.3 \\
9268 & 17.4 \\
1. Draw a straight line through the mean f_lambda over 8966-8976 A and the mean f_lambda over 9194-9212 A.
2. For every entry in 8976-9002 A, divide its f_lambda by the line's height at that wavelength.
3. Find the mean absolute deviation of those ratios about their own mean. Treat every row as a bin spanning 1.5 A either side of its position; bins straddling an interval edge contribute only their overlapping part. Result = 0.0032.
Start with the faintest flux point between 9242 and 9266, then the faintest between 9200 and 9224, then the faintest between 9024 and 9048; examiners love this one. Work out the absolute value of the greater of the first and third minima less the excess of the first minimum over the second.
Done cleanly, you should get 17.9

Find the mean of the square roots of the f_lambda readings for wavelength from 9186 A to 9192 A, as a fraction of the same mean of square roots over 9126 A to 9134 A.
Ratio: 0.998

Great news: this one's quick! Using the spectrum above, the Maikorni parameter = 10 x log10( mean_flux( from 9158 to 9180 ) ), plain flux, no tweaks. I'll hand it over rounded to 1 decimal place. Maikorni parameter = 12.5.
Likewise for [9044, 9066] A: 12.6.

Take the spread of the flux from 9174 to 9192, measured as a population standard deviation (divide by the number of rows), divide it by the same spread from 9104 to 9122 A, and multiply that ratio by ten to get 15.5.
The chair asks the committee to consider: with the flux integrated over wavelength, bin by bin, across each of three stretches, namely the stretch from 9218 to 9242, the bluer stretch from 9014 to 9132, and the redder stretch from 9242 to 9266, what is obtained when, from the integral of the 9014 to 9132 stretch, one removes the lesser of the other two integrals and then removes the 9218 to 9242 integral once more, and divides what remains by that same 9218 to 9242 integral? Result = 3.2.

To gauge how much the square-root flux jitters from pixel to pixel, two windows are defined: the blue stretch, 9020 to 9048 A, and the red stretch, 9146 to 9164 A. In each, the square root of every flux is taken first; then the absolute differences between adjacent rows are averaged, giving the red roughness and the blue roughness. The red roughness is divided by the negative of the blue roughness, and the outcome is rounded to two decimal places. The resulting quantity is -0.18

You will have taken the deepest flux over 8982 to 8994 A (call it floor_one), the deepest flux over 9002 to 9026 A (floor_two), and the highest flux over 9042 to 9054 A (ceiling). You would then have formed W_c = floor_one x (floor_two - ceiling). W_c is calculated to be -20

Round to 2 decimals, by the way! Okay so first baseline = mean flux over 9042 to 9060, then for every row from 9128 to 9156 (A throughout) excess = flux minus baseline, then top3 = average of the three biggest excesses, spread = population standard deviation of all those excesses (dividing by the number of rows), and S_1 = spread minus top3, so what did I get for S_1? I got 0.39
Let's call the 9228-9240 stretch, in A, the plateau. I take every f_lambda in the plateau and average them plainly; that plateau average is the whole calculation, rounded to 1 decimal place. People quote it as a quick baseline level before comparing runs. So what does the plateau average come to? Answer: 16.8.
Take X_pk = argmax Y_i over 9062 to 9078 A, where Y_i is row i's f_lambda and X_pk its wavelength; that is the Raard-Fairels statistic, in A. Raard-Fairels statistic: 9076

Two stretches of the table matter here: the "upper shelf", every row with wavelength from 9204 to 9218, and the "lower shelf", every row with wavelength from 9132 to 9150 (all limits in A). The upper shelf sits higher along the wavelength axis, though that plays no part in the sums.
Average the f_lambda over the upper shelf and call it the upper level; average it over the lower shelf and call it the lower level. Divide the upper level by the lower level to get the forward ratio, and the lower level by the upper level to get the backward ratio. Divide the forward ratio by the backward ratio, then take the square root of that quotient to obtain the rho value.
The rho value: 0.976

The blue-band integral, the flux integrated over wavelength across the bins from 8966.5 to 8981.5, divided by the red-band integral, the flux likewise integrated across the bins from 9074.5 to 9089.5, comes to 1.02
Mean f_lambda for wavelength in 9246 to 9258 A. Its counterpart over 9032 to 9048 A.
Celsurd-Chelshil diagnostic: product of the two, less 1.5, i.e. 318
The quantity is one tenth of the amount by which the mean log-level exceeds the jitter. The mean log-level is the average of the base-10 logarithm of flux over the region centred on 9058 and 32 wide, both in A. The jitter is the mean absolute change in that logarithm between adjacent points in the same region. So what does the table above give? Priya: 0.126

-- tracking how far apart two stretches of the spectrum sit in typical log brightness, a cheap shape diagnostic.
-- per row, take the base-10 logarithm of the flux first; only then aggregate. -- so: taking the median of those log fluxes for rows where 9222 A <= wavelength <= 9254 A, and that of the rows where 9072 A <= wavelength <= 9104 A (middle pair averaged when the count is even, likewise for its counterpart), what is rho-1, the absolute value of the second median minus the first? 0.022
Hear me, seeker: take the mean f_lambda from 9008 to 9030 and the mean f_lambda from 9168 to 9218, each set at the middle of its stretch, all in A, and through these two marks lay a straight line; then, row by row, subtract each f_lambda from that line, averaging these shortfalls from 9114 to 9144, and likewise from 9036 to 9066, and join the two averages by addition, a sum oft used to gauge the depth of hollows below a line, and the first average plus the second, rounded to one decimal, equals -1.0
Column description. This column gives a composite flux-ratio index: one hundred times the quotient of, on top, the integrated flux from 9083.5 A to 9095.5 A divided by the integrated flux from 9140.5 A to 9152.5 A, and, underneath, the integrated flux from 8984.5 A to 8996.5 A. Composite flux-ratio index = 0.452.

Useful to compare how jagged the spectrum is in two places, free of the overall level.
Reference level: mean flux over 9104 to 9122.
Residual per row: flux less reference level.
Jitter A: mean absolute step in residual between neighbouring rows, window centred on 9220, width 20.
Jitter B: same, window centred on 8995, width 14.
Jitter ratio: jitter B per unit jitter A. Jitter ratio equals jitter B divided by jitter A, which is 0.5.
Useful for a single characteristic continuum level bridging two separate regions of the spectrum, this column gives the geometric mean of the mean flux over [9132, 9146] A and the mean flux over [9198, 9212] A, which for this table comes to 17.8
